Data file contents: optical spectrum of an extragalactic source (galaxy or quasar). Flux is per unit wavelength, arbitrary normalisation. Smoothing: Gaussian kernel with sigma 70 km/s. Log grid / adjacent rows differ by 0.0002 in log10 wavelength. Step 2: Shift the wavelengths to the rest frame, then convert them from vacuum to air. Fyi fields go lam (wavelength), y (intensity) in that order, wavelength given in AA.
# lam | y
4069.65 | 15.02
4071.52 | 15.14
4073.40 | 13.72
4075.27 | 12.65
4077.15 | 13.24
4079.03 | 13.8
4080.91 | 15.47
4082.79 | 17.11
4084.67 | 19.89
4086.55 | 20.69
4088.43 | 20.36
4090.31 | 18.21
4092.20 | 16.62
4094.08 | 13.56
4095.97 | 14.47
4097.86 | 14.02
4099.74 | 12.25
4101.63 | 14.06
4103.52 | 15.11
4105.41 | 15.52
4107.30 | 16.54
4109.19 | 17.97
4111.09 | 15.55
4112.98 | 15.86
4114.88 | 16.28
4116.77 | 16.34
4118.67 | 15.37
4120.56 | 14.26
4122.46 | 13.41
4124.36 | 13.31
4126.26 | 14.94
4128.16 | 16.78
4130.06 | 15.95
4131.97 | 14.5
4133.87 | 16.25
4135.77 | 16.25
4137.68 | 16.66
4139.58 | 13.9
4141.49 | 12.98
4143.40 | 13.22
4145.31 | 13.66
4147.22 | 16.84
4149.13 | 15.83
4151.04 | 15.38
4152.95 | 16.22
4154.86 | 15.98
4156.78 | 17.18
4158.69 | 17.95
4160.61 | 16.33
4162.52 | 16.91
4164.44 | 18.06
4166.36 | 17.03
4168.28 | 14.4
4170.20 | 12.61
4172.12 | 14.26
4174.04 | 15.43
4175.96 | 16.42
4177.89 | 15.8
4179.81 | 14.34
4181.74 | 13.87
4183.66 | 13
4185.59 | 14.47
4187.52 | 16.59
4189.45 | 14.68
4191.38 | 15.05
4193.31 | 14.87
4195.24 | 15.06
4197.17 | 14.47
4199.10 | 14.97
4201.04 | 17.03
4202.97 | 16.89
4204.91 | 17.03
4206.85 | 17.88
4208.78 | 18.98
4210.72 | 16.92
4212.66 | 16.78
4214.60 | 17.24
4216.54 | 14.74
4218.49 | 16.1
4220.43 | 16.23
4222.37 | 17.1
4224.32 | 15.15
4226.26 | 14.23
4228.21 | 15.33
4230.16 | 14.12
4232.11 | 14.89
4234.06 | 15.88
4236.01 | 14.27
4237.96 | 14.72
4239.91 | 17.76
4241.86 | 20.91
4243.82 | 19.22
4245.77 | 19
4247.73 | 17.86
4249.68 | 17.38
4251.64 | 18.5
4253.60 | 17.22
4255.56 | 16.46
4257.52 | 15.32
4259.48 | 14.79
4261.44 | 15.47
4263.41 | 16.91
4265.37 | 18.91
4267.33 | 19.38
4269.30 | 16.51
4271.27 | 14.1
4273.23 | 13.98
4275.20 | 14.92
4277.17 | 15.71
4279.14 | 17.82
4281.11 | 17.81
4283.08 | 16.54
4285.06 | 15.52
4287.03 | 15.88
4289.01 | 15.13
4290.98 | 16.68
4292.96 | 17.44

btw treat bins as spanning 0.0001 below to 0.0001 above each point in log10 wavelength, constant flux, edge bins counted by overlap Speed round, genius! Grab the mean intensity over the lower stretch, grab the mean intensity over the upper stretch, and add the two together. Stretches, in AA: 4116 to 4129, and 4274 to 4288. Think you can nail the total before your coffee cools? 31.2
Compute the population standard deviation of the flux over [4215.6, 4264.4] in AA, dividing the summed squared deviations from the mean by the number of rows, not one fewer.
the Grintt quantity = 1.74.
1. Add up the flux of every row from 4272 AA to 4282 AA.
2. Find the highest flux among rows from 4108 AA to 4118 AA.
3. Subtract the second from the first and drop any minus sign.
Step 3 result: 62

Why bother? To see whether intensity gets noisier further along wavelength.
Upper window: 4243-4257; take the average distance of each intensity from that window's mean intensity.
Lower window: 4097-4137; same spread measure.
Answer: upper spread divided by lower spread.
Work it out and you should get 0.75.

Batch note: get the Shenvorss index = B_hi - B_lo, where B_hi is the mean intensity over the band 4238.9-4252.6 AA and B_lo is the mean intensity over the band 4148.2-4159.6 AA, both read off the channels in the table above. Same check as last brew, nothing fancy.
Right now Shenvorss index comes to 2.2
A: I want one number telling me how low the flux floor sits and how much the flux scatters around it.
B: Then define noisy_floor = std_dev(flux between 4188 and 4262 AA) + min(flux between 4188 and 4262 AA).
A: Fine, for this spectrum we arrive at 15.8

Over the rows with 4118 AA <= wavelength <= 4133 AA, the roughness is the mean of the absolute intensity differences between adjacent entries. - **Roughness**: 1.1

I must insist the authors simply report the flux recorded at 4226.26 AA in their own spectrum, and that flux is 14.23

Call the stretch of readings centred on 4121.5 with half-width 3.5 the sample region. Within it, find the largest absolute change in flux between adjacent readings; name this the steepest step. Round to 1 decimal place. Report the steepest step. 1.1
